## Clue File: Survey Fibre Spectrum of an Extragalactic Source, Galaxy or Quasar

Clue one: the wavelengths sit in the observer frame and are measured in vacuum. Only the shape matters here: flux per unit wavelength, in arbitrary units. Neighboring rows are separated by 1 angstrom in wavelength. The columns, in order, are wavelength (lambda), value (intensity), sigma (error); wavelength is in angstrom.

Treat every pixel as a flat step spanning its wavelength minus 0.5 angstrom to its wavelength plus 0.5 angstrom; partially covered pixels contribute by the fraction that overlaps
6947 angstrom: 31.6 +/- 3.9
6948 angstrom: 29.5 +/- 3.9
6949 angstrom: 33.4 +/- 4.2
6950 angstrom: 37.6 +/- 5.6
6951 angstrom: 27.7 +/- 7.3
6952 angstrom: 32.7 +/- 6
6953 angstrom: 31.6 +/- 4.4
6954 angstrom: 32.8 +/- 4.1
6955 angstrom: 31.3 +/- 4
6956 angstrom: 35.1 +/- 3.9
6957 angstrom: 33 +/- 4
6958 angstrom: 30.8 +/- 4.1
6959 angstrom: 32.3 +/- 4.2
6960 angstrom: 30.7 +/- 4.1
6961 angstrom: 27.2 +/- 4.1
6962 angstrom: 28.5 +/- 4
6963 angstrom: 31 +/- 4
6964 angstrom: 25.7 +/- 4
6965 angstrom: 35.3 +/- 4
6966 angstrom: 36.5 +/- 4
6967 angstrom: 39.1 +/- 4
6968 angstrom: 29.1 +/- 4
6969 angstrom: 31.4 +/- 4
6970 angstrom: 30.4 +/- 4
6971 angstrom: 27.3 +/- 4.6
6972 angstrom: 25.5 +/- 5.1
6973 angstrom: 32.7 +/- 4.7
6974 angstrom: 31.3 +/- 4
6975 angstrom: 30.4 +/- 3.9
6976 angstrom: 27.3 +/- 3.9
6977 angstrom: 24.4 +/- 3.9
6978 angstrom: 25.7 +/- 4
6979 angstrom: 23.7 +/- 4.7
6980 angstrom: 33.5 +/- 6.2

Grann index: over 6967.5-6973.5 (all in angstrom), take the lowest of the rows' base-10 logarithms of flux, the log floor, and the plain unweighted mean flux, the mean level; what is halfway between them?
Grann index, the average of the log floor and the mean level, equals 15.4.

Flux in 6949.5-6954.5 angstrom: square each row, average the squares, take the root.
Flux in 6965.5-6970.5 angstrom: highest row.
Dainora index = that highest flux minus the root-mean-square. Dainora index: 6.5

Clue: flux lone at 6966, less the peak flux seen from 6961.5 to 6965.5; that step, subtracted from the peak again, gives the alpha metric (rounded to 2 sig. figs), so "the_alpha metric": 34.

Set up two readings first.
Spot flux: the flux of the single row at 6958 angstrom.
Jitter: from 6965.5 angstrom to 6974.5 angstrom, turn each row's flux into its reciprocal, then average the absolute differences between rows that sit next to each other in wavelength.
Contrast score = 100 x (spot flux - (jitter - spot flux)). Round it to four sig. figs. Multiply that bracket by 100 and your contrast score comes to 6160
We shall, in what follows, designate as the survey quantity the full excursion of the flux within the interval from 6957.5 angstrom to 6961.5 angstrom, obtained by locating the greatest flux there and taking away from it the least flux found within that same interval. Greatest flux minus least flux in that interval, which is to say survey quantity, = 5.1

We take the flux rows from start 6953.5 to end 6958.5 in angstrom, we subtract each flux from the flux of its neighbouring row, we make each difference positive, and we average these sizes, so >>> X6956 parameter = 2.4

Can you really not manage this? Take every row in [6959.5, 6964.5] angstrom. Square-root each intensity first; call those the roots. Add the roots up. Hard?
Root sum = 26.7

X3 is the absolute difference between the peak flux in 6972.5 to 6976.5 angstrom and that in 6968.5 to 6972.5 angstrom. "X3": 1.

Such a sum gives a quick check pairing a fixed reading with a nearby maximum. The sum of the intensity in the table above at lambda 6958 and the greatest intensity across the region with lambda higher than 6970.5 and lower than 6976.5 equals 63.5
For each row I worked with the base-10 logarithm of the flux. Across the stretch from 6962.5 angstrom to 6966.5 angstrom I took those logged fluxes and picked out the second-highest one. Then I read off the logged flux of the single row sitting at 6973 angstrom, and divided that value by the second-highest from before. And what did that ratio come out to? 0.98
